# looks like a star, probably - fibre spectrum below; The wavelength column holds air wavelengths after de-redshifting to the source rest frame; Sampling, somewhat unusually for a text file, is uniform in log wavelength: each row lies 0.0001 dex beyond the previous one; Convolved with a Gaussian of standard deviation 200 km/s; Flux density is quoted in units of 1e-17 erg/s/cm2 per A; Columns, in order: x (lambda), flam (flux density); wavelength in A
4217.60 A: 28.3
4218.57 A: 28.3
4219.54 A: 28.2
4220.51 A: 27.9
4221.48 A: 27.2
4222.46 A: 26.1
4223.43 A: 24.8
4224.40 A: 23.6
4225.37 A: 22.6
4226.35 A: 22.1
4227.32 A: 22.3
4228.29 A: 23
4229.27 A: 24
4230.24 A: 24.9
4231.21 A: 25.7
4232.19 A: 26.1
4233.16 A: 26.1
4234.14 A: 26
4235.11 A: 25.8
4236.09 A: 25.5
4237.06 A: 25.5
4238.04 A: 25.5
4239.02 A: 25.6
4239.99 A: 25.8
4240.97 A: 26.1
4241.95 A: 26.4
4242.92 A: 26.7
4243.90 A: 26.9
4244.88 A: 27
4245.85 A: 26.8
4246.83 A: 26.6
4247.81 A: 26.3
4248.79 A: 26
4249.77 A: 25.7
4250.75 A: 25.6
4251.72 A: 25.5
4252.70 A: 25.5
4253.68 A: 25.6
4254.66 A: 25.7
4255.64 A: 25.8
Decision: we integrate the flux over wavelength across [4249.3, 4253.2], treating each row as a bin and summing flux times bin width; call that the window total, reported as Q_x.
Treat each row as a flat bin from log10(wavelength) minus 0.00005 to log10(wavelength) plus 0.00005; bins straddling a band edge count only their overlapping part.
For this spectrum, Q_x 100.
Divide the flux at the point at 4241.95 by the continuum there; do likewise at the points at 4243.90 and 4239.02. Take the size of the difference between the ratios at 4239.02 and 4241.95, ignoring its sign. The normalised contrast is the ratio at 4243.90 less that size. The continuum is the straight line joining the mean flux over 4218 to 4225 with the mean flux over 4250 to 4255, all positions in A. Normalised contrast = 1.01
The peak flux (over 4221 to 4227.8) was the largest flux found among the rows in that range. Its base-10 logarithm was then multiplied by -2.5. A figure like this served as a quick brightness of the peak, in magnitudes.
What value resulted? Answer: -3.59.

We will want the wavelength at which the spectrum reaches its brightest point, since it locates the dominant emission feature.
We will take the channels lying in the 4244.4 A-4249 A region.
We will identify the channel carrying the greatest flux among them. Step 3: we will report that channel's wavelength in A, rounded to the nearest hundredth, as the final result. 4244.88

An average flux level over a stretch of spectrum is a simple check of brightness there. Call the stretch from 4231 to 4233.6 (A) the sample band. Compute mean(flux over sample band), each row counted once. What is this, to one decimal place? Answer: 26.0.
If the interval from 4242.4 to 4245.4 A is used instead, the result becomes 26.9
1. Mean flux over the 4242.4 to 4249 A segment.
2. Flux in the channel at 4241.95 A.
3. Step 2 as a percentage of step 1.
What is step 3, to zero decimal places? 99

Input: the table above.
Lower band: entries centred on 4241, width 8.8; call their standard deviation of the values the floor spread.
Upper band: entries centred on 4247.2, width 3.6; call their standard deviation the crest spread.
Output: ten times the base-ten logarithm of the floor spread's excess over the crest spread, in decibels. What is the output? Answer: -6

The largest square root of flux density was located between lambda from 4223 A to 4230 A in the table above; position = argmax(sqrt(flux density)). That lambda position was 4223.43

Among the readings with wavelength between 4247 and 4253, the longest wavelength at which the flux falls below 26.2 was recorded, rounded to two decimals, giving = 4252.70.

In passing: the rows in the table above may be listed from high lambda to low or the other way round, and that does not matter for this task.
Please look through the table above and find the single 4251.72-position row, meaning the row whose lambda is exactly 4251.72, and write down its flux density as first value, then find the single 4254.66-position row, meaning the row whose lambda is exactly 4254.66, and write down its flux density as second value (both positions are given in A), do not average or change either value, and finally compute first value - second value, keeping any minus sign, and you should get -0.2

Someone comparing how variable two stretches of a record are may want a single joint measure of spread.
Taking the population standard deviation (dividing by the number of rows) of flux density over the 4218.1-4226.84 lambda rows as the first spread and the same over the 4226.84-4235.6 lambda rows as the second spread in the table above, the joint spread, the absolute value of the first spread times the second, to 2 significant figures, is 3.1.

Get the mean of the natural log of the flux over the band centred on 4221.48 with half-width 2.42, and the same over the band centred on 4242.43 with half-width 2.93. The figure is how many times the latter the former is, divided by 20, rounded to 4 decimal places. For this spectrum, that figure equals 0.0502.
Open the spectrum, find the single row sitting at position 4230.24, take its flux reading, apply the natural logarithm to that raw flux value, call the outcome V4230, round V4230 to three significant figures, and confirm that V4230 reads 3.21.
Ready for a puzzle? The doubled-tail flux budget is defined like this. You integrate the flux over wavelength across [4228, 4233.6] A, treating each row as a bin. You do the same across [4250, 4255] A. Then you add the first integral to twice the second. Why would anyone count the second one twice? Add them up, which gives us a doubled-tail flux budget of 396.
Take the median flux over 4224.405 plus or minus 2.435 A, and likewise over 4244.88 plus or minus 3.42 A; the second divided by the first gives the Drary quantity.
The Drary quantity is 1.13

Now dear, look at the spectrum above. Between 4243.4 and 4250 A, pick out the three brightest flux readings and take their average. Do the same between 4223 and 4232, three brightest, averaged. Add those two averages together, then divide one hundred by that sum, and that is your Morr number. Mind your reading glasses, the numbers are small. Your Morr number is 1.92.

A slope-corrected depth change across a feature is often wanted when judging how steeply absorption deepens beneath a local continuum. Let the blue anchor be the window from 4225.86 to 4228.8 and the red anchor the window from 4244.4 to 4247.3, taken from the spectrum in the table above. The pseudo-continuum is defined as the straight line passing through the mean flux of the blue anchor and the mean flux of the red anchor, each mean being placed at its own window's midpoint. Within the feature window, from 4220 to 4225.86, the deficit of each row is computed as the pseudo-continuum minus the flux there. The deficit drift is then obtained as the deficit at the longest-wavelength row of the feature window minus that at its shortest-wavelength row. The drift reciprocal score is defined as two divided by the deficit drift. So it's 0.31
